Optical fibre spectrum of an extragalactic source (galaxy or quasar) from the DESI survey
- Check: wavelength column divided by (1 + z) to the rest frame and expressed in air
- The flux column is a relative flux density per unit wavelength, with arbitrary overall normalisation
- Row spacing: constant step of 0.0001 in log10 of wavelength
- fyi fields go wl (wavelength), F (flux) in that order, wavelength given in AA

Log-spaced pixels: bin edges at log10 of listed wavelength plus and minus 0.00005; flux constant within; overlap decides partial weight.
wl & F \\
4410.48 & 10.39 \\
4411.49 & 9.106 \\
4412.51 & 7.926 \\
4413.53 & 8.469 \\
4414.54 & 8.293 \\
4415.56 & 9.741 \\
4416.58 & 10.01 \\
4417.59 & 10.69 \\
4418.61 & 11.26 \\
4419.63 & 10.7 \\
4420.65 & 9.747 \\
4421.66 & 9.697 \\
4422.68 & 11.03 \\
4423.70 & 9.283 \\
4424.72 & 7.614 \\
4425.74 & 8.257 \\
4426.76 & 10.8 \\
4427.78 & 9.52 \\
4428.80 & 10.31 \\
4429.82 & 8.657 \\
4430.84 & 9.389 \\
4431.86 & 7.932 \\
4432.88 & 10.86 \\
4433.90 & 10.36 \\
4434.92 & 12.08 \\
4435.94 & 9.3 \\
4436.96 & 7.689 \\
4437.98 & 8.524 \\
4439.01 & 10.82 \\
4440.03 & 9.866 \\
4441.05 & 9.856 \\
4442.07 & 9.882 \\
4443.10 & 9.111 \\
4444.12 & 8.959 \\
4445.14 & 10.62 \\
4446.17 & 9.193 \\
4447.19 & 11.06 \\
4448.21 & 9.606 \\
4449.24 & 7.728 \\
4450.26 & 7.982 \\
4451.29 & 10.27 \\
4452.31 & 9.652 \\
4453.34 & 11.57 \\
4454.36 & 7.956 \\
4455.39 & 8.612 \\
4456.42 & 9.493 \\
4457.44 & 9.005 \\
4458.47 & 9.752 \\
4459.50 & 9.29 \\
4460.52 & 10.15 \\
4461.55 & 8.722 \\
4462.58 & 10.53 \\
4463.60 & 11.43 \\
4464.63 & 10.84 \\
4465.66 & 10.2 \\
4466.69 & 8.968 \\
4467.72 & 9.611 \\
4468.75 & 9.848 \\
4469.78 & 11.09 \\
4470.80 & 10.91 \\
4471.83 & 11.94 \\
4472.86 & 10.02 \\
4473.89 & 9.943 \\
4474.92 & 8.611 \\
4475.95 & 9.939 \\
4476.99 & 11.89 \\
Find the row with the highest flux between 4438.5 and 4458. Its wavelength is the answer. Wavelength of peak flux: 4453.34 AA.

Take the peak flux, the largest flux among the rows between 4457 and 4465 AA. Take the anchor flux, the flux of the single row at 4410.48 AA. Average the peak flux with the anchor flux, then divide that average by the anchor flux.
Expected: 1.05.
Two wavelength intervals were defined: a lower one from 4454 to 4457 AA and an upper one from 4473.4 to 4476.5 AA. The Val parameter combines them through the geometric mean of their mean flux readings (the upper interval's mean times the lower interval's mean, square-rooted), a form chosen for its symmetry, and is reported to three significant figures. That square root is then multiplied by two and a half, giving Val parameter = 22.7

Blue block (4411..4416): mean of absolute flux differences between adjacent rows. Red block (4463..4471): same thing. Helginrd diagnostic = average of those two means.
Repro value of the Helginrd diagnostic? 0.76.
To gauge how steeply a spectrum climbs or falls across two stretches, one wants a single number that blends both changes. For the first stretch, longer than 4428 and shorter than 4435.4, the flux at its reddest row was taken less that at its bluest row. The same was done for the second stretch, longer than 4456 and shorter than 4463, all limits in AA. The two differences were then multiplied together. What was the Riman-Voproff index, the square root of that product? 1.4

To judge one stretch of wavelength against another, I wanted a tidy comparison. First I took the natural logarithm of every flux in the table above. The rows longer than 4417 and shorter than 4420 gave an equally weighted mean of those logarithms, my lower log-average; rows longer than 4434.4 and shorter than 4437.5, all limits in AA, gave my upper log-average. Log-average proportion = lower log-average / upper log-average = 1.06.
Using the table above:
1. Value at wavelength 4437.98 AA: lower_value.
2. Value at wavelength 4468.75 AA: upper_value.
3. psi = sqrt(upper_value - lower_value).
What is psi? 1.15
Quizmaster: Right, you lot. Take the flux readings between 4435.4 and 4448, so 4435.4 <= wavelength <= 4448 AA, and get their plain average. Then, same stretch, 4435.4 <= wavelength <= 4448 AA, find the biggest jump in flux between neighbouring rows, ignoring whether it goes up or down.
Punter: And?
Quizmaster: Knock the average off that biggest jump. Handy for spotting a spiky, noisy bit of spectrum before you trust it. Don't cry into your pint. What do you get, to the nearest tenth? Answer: -7.3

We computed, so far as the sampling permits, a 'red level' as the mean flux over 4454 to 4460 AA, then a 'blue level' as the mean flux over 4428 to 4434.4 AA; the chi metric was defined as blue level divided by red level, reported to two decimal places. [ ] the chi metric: 1.06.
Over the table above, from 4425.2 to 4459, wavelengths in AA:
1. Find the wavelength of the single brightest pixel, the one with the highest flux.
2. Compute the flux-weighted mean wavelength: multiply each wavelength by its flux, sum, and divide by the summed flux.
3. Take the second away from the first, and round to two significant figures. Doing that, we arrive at -7.1 AA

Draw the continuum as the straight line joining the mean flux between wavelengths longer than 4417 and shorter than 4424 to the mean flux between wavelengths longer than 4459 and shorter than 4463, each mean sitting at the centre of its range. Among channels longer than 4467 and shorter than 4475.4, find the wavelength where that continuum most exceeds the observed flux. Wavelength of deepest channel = 4474.92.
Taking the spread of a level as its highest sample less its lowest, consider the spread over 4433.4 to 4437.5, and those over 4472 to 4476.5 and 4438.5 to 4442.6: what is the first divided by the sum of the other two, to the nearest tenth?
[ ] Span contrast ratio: 1.9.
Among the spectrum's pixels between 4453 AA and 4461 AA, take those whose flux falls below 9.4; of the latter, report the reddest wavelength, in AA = 4459.50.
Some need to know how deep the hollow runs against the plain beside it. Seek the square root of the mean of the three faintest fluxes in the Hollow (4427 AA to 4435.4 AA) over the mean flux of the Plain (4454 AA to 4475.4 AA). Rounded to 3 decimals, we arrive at 0.937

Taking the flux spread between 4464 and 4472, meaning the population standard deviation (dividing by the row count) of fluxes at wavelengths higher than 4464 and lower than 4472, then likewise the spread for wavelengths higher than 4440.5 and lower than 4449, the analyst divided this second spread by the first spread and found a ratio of 0.78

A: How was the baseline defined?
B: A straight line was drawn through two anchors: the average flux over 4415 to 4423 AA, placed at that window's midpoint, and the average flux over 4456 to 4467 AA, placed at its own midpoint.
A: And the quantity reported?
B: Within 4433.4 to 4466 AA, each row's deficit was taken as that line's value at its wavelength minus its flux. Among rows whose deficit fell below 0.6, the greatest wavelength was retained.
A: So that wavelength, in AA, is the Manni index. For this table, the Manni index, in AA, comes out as 4465.66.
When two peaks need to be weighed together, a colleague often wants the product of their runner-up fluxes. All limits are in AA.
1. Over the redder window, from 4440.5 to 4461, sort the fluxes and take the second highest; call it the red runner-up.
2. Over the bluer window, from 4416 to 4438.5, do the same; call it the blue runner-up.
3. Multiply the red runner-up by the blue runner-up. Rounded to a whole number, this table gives 125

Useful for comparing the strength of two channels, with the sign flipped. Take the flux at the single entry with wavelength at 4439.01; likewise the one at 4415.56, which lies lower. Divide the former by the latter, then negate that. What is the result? -1.11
